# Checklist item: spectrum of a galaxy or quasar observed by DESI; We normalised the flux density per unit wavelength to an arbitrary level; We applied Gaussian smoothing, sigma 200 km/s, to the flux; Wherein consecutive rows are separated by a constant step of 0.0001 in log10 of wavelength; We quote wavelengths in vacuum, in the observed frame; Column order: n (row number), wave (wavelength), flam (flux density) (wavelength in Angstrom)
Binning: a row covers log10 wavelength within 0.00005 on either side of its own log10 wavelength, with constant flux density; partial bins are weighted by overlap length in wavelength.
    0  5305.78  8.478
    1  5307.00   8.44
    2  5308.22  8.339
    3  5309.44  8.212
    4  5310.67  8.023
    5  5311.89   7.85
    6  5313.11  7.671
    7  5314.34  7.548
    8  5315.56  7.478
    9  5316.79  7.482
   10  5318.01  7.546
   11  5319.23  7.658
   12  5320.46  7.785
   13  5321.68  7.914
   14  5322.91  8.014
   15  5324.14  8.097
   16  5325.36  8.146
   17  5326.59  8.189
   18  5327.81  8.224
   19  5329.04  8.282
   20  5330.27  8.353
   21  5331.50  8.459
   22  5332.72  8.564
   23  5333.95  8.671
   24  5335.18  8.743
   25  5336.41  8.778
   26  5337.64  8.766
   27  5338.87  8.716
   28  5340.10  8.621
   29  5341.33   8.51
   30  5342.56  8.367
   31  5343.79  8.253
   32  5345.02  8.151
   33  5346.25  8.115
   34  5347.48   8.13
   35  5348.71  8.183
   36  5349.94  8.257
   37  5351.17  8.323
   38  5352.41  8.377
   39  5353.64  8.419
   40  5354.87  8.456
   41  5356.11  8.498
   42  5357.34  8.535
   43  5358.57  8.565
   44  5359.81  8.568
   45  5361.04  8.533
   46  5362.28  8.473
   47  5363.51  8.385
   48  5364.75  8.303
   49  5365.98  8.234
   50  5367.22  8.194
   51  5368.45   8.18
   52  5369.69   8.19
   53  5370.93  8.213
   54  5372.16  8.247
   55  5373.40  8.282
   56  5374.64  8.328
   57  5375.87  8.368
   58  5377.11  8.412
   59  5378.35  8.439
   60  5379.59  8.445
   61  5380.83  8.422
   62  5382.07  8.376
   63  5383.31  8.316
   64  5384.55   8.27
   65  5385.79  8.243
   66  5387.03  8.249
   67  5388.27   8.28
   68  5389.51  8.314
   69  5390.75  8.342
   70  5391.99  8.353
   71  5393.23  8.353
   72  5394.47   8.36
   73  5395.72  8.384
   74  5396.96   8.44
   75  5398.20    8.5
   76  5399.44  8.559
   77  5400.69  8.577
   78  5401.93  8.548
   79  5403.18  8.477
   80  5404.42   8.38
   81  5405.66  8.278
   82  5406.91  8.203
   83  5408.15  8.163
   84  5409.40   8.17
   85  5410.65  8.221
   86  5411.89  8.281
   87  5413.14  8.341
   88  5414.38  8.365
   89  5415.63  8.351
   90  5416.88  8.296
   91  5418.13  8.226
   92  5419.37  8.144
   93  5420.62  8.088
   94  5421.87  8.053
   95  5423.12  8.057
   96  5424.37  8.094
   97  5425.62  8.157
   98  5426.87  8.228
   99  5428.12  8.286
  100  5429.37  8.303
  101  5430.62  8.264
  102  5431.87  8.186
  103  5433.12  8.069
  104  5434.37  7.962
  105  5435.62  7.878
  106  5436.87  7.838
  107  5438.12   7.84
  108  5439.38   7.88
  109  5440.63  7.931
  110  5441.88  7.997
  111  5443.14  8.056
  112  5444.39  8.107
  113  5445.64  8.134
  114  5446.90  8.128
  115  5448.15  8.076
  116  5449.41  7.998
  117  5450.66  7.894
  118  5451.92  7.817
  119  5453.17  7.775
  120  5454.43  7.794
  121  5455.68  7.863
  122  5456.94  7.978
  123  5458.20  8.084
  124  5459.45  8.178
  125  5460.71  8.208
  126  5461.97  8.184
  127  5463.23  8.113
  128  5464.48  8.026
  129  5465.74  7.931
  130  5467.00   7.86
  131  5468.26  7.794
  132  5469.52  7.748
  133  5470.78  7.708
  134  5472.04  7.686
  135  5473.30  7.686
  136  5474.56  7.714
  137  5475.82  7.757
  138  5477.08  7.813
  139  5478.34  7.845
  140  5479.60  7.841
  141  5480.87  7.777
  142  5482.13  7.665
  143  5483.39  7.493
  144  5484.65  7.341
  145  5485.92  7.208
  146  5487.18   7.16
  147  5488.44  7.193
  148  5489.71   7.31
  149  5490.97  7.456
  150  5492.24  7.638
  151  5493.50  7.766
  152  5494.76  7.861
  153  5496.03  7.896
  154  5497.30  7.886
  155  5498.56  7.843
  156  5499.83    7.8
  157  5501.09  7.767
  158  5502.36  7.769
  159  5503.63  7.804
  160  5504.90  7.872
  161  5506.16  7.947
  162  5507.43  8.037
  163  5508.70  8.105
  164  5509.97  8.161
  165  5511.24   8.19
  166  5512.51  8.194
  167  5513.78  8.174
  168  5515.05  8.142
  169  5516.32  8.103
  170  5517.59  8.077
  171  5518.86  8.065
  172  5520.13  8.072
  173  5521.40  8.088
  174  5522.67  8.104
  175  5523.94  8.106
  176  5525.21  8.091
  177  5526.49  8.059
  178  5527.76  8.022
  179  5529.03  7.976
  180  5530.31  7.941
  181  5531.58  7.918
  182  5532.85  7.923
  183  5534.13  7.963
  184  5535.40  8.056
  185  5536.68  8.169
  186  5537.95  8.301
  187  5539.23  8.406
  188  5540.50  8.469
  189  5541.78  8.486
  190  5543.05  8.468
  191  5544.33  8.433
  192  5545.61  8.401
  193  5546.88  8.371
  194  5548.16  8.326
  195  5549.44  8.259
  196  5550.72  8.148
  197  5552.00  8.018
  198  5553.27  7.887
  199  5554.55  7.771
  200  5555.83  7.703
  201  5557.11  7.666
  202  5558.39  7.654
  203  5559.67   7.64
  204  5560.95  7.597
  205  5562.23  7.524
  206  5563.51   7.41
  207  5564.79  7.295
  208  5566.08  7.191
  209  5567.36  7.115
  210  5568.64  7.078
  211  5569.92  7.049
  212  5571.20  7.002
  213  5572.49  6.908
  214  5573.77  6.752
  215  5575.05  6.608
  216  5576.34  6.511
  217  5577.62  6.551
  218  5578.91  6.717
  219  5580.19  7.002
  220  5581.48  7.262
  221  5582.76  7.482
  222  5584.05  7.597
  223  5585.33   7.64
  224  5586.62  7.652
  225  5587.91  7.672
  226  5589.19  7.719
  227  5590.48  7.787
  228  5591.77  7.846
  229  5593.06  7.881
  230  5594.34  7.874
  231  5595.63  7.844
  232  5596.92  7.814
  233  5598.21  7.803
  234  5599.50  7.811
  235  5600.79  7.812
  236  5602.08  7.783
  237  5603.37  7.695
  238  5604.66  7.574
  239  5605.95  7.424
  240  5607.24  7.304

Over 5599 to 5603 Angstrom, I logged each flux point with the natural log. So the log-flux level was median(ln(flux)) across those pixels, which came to 2.06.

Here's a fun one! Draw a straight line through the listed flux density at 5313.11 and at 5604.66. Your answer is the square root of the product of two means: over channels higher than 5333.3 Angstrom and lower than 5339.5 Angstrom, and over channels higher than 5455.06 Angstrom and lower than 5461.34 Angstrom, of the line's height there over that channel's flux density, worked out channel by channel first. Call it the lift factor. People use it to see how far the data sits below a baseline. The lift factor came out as 0.91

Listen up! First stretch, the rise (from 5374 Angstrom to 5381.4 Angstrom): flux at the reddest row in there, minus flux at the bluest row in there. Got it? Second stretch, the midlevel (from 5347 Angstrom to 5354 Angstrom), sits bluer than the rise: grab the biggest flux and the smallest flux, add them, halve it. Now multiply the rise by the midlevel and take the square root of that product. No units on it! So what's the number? 0.88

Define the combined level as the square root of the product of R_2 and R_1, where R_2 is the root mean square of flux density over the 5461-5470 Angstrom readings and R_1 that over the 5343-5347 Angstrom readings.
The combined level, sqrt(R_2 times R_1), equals 8.06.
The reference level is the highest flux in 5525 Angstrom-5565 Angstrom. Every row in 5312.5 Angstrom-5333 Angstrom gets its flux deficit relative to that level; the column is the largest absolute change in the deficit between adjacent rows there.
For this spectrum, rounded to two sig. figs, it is 0.13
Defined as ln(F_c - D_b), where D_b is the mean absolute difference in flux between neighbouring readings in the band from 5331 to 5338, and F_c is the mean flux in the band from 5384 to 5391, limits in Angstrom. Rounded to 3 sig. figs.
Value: 2.11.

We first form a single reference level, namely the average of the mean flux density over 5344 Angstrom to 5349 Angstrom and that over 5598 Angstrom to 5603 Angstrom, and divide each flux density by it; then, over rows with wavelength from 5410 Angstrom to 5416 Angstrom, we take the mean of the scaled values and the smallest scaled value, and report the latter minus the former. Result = -0.011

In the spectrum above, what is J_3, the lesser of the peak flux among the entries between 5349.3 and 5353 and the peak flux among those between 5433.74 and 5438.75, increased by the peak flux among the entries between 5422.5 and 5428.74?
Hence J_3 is 16.2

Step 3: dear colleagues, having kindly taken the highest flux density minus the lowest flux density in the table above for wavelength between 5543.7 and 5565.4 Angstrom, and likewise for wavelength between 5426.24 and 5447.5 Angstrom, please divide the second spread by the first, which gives 0.41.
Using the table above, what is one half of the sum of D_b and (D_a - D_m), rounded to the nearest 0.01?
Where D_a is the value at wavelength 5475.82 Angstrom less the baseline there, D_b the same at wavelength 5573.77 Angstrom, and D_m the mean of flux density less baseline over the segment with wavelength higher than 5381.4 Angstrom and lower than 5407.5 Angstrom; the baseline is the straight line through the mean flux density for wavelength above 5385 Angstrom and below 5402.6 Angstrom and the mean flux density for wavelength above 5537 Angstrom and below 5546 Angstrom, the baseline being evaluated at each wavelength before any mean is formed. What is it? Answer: -1.15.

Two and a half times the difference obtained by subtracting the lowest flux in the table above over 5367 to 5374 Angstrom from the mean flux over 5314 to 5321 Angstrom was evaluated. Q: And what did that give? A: -1.5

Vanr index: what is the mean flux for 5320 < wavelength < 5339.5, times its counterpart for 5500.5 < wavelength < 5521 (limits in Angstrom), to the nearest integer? 67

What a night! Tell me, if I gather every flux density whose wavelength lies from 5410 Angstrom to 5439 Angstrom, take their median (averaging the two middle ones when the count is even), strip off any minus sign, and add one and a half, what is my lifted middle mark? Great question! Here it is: 9.69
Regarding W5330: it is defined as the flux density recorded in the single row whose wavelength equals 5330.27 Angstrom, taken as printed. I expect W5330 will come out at 8.353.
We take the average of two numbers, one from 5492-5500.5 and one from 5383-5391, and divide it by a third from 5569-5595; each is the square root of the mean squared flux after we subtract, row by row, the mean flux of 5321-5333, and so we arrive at 0.23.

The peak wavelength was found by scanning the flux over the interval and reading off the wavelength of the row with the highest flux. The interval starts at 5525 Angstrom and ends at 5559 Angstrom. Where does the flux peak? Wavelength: 5541.78 Angstrom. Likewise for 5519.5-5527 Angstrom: 5523.94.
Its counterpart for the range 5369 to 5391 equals 5379.59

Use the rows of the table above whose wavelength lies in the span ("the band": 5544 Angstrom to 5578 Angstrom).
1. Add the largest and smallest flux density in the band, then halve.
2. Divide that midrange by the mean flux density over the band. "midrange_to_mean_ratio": 0.99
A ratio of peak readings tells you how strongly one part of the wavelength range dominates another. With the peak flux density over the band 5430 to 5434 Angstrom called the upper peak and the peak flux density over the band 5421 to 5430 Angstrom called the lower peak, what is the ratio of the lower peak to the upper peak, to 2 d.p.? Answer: 1.00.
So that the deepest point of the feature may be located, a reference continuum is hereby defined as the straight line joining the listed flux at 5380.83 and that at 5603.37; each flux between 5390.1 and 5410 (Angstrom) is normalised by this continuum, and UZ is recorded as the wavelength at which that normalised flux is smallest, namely 5408.15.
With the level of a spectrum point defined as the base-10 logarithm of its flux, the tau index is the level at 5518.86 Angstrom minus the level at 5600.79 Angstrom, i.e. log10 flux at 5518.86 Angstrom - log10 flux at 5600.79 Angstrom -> 0.014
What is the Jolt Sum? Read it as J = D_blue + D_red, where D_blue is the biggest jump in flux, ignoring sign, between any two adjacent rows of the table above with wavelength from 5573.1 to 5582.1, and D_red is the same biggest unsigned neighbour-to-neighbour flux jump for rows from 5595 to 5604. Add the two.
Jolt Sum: 0.37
